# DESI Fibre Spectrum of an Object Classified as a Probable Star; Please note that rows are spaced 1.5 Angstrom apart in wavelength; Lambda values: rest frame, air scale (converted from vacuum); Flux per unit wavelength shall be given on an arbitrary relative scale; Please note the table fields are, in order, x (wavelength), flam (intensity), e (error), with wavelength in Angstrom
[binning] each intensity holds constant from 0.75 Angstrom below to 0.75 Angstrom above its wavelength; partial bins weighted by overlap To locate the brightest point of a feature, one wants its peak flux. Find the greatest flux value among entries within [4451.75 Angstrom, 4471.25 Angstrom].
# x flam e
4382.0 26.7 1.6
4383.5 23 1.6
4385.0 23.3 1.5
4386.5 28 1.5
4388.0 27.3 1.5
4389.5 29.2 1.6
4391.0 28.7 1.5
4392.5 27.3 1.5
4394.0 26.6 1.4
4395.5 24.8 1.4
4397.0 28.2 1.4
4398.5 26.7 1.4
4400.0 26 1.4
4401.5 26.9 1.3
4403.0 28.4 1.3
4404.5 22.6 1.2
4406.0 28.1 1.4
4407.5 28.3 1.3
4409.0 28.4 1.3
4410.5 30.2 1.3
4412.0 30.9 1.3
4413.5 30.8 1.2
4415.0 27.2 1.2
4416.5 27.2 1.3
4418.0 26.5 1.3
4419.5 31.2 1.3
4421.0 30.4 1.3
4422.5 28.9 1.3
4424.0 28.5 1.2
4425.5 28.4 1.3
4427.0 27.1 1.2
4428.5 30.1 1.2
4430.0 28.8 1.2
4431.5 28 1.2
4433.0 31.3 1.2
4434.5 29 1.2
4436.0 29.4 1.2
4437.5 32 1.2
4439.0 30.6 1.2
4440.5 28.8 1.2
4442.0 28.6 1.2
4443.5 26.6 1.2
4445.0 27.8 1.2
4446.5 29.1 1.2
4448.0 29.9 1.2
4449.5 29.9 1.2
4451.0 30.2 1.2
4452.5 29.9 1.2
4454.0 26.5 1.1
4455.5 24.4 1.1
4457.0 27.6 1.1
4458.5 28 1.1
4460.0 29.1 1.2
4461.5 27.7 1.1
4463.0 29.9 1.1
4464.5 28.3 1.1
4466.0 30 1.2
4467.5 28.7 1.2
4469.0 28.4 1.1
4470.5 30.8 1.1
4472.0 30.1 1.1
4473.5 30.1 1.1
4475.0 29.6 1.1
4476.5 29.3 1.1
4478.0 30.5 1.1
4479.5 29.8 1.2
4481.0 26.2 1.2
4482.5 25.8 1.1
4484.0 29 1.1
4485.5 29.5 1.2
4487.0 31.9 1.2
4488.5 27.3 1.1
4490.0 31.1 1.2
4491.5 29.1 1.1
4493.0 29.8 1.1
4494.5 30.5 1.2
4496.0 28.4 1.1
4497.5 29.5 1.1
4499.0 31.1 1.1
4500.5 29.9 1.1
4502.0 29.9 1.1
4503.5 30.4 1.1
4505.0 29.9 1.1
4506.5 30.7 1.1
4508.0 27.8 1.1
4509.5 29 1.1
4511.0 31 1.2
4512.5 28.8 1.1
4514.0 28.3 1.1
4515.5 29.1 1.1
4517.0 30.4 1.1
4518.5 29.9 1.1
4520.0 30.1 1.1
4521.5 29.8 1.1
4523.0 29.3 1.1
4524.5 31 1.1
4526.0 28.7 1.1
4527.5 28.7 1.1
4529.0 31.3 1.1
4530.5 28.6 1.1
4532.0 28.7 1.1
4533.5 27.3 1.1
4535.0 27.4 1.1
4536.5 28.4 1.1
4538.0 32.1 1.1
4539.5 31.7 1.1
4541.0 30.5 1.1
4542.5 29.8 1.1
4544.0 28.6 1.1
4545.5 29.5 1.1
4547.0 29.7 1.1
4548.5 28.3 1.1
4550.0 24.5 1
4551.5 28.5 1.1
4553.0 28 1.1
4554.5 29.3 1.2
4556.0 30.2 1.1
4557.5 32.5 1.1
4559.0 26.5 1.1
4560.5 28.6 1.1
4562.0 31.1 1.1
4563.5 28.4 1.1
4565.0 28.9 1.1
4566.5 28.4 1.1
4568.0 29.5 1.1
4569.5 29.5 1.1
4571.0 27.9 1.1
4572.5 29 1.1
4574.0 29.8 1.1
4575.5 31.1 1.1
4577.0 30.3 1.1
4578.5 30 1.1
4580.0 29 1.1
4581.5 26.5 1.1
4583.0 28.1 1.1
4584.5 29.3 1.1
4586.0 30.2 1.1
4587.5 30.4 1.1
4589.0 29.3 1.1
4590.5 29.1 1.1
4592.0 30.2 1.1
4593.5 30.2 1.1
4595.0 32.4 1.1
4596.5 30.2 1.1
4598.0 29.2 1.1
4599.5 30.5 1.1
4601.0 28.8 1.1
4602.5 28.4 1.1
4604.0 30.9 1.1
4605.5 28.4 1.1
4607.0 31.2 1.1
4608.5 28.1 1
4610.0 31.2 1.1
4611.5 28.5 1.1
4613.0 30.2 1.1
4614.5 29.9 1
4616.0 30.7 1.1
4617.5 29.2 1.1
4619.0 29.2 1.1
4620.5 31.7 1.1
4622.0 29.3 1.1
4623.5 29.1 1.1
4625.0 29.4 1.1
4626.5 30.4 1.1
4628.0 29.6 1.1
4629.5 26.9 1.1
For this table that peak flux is 30.8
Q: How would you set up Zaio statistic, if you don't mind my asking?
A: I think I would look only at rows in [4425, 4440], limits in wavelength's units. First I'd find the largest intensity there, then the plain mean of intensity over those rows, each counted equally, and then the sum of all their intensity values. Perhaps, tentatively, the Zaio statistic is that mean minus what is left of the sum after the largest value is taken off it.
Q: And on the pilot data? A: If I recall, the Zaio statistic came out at -233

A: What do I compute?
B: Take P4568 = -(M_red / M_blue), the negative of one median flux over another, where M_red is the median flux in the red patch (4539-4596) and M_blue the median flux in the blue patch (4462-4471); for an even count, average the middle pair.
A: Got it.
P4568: -1.003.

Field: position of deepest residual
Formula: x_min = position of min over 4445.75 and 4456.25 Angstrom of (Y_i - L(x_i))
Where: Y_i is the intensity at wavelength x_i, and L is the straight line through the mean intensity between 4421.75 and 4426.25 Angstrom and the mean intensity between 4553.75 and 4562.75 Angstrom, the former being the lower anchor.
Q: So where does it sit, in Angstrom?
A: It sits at 4455.5 Angstrom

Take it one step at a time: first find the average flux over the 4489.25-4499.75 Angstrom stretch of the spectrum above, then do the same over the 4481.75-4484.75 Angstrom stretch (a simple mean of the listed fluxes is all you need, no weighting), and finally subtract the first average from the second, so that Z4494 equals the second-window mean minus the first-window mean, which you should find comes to -2.5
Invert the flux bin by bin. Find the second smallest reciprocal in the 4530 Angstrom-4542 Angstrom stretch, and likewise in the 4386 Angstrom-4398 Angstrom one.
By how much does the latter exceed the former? 0.0033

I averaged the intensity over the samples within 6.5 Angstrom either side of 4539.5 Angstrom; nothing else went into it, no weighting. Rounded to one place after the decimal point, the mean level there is 29.5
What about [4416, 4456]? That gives 28.9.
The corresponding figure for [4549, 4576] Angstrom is 29.0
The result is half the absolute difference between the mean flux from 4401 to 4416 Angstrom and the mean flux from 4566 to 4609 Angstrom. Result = 0.67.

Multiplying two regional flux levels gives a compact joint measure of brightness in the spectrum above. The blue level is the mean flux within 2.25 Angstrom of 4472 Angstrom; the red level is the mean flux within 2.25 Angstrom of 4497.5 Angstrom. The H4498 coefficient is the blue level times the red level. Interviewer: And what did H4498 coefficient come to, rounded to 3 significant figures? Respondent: 900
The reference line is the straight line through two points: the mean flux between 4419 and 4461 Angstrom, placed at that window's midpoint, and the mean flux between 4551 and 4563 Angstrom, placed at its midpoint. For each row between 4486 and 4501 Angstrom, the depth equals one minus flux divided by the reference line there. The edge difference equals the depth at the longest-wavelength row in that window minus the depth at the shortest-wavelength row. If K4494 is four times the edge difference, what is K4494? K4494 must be 0.3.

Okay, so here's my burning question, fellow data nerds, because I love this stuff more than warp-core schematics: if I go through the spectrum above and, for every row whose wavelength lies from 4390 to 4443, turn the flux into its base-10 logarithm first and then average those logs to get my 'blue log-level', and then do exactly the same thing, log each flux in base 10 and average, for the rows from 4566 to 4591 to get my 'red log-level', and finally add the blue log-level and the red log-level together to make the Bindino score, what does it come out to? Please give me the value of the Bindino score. 2.92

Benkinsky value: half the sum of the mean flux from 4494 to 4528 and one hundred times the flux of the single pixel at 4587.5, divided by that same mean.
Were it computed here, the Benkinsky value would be 51.7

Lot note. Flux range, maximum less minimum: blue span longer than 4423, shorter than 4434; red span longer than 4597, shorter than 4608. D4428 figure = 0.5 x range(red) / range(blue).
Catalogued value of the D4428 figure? 0.3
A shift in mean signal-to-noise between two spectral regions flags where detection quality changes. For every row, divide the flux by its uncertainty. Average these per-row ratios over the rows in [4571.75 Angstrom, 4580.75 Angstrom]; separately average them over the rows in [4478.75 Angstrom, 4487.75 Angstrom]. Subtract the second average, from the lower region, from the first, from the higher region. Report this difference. 2.5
